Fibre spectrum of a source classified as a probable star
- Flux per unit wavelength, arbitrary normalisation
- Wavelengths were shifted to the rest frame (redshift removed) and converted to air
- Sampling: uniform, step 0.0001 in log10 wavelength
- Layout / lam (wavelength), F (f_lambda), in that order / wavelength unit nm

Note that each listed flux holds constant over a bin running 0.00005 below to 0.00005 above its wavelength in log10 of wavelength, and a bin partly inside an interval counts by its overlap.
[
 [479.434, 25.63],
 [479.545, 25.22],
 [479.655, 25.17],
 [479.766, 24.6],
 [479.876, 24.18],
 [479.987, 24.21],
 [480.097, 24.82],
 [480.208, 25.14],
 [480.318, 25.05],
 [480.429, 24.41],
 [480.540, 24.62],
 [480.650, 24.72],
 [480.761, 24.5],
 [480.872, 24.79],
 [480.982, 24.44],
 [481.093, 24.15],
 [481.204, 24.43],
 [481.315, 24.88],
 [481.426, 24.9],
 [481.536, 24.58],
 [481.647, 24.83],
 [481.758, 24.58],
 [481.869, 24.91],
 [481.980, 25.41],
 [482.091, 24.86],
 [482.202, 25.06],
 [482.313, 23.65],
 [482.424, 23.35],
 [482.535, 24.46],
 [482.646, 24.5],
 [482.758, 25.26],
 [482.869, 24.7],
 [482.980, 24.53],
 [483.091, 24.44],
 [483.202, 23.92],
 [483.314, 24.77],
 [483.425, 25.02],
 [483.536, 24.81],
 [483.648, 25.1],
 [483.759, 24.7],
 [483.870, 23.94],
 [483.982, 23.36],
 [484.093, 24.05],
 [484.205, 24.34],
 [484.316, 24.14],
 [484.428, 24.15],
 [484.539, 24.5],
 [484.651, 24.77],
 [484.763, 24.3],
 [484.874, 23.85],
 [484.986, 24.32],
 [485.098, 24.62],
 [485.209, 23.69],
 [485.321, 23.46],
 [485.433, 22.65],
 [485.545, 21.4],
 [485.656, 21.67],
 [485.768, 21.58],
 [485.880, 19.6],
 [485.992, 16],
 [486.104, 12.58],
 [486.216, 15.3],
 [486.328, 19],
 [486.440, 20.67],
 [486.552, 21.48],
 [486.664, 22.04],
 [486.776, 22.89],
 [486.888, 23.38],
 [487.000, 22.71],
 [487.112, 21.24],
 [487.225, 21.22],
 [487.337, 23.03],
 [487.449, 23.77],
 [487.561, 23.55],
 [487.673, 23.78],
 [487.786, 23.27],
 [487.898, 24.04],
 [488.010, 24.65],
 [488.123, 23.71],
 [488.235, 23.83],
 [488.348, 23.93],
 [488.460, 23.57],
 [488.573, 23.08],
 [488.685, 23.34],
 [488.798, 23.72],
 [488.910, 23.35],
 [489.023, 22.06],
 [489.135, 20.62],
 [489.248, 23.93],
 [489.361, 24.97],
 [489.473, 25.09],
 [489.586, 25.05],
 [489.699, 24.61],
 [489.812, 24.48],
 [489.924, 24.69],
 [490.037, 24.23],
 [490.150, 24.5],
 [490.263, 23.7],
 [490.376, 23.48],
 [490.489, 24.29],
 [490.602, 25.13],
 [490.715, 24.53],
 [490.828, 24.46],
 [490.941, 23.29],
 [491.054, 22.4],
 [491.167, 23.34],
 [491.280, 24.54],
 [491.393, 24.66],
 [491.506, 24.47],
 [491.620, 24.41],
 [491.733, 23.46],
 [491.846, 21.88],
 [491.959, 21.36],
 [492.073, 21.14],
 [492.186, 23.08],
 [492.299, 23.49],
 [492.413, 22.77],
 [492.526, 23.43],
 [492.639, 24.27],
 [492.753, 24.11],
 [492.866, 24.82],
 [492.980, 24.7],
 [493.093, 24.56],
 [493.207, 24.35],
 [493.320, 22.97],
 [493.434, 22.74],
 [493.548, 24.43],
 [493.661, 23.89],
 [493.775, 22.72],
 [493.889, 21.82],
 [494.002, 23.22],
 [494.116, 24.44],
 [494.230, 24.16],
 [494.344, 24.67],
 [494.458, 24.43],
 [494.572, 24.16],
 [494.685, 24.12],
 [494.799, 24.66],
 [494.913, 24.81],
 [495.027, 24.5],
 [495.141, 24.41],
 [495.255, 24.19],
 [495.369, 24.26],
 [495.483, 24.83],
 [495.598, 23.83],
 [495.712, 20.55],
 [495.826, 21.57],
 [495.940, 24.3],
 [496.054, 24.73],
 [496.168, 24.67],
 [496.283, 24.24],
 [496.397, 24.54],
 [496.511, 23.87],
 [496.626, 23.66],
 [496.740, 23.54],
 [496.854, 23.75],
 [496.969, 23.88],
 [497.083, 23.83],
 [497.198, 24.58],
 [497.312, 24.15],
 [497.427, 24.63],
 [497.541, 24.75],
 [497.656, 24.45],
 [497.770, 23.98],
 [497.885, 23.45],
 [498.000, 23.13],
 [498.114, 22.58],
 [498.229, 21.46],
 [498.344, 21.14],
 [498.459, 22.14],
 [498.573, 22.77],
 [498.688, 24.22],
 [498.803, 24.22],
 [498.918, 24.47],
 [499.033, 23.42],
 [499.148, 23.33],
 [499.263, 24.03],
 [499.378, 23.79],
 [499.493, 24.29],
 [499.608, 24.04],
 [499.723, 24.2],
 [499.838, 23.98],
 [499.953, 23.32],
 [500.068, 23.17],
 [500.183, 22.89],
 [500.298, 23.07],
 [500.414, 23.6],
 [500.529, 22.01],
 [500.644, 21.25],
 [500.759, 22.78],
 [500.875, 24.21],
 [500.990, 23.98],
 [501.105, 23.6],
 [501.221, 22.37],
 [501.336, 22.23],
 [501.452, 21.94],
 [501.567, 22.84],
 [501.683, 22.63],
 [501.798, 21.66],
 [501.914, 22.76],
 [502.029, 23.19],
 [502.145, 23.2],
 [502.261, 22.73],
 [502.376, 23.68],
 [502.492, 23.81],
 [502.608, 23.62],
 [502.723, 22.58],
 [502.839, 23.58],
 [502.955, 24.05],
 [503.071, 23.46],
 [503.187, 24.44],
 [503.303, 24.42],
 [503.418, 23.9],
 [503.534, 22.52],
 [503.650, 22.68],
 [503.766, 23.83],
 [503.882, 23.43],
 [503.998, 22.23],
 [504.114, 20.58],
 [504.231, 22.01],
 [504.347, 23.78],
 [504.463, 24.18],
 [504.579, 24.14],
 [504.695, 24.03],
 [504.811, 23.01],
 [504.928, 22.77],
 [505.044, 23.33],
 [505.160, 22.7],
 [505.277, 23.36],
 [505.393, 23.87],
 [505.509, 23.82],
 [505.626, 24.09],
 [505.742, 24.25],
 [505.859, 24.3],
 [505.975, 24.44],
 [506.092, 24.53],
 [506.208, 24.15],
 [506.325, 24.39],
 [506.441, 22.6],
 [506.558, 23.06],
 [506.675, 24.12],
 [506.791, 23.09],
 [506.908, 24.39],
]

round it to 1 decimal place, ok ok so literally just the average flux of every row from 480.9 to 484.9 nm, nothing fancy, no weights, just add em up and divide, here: 24.5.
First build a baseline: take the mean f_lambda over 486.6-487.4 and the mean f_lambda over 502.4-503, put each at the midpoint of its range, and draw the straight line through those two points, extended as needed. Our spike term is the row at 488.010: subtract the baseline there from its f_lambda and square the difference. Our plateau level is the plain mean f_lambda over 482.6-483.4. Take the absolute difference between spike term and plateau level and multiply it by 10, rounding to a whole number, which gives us 197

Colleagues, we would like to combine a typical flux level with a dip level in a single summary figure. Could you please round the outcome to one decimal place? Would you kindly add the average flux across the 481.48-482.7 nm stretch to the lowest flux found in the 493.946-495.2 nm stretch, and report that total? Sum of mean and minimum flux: 47.8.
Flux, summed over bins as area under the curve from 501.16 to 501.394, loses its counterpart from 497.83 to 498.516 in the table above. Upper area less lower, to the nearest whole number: -10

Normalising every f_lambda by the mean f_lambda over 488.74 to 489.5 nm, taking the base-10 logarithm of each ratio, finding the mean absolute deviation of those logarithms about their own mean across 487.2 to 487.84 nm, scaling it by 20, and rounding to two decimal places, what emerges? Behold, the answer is 0.25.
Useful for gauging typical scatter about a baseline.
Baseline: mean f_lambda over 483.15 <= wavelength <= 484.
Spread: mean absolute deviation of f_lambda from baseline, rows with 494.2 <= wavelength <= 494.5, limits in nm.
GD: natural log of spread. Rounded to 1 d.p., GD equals -1.7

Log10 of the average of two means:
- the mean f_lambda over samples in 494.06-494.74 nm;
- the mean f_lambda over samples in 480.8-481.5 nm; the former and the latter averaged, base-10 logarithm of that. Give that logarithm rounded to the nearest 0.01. 1.39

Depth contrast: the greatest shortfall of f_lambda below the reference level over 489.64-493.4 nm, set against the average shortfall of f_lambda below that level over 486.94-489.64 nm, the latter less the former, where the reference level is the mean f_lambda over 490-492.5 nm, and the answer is -2.26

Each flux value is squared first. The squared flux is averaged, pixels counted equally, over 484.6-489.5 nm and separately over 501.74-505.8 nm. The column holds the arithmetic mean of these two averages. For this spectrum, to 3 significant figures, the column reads 526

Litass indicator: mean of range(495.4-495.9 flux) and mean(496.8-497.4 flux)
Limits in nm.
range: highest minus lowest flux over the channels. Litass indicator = 14.2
